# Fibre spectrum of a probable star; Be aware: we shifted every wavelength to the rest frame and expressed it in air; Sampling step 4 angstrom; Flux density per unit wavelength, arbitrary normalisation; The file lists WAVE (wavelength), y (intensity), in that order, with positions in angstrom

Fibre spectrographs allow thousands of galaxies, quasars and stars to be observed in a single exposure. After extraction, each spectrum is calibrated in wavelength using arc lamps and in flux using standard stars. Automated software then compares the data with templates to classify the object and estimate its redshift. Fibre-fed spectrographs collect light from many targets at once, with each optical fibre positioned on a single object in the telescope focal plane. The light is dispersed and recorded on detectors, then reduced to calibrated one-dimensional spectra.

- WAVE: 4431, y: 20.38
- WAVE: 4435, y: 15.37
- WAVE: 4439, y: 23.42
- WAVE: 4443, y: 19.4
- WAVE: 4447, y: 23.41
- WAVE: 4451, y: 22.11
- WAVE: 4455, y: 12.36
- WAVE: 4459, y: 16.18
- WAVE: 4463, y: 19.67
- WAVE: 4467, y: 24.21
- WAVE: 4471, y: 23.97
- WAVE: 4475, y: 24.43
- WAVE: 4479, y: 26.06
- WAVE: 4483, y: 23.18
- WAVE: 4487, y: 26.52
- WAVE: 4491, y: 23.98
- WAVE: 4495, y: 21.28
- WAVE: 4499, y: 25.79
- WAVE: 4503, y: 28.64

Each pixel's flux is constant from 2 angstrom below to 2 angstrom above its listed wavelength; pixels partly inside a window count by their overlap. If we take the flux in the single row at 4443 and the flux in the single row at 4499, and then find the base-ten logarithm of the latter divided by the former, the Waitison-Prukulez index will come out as 0.12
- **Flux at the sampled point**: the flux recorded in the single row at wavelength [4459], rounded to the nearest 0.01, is 16.18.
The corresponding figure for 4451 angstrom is 22.11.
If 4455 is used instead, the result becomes 12.36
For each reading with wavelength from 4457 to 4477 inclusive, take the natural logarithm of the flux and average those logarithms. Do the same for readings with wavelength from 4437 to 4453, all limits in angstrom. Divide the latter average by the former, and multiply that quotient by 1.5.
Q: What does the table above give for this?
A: 1.51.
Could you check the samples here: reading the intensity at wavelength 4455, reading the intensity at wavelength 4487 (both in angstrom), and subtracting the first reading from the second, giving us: 14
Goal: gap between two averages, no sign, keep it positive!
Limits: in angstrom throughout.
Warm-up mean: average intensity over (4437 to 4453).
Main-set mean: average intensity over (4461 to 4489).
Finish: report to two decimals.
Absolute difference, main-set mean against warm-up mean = 1.92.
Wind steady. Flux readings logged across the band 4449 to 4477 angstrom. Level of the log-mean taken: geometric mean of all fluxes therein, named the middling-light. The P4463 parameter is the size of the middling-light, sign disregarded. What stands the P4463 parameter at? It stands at 19.9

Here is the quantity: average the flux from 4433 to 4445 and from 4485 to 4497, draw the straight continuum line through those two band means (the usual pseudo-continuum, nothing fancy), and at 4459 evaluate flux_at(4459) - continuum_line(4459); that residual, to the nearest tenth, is -5.0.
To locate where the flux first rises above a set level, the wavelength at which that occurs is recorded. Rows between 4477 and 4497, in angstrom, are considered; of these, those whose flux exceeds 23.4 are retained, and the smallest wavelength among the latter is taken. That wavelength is 4479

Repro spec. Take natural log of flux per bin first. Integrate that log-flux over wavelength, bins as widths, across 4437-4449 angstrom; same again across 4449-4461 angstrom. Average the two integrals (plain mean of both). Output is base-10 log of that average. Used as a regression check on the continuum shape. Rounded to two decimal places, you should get 1.55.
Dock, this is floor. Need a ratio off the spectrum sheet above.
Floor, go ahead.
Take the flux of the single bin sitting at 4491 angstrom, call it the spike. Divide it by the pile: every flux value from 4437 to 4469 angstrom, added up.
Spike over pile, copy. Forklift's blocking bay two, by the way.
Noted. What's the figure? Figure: 0.149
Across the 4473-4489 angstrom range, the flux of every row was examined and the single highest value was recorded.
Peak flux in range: 26.52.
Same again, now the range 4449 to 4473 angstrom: 24.21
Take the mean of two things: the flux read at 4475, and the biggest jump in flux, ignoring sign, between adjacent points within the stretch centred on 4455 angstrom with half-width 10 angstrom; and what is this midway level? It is 17.1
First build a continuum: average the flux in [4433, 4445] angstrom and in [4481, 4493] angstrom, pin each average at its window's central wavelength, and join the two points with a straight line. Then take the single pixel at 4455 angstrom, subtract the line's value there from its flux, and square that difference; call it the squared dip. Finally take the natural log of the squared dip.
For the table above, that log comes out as 4.3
